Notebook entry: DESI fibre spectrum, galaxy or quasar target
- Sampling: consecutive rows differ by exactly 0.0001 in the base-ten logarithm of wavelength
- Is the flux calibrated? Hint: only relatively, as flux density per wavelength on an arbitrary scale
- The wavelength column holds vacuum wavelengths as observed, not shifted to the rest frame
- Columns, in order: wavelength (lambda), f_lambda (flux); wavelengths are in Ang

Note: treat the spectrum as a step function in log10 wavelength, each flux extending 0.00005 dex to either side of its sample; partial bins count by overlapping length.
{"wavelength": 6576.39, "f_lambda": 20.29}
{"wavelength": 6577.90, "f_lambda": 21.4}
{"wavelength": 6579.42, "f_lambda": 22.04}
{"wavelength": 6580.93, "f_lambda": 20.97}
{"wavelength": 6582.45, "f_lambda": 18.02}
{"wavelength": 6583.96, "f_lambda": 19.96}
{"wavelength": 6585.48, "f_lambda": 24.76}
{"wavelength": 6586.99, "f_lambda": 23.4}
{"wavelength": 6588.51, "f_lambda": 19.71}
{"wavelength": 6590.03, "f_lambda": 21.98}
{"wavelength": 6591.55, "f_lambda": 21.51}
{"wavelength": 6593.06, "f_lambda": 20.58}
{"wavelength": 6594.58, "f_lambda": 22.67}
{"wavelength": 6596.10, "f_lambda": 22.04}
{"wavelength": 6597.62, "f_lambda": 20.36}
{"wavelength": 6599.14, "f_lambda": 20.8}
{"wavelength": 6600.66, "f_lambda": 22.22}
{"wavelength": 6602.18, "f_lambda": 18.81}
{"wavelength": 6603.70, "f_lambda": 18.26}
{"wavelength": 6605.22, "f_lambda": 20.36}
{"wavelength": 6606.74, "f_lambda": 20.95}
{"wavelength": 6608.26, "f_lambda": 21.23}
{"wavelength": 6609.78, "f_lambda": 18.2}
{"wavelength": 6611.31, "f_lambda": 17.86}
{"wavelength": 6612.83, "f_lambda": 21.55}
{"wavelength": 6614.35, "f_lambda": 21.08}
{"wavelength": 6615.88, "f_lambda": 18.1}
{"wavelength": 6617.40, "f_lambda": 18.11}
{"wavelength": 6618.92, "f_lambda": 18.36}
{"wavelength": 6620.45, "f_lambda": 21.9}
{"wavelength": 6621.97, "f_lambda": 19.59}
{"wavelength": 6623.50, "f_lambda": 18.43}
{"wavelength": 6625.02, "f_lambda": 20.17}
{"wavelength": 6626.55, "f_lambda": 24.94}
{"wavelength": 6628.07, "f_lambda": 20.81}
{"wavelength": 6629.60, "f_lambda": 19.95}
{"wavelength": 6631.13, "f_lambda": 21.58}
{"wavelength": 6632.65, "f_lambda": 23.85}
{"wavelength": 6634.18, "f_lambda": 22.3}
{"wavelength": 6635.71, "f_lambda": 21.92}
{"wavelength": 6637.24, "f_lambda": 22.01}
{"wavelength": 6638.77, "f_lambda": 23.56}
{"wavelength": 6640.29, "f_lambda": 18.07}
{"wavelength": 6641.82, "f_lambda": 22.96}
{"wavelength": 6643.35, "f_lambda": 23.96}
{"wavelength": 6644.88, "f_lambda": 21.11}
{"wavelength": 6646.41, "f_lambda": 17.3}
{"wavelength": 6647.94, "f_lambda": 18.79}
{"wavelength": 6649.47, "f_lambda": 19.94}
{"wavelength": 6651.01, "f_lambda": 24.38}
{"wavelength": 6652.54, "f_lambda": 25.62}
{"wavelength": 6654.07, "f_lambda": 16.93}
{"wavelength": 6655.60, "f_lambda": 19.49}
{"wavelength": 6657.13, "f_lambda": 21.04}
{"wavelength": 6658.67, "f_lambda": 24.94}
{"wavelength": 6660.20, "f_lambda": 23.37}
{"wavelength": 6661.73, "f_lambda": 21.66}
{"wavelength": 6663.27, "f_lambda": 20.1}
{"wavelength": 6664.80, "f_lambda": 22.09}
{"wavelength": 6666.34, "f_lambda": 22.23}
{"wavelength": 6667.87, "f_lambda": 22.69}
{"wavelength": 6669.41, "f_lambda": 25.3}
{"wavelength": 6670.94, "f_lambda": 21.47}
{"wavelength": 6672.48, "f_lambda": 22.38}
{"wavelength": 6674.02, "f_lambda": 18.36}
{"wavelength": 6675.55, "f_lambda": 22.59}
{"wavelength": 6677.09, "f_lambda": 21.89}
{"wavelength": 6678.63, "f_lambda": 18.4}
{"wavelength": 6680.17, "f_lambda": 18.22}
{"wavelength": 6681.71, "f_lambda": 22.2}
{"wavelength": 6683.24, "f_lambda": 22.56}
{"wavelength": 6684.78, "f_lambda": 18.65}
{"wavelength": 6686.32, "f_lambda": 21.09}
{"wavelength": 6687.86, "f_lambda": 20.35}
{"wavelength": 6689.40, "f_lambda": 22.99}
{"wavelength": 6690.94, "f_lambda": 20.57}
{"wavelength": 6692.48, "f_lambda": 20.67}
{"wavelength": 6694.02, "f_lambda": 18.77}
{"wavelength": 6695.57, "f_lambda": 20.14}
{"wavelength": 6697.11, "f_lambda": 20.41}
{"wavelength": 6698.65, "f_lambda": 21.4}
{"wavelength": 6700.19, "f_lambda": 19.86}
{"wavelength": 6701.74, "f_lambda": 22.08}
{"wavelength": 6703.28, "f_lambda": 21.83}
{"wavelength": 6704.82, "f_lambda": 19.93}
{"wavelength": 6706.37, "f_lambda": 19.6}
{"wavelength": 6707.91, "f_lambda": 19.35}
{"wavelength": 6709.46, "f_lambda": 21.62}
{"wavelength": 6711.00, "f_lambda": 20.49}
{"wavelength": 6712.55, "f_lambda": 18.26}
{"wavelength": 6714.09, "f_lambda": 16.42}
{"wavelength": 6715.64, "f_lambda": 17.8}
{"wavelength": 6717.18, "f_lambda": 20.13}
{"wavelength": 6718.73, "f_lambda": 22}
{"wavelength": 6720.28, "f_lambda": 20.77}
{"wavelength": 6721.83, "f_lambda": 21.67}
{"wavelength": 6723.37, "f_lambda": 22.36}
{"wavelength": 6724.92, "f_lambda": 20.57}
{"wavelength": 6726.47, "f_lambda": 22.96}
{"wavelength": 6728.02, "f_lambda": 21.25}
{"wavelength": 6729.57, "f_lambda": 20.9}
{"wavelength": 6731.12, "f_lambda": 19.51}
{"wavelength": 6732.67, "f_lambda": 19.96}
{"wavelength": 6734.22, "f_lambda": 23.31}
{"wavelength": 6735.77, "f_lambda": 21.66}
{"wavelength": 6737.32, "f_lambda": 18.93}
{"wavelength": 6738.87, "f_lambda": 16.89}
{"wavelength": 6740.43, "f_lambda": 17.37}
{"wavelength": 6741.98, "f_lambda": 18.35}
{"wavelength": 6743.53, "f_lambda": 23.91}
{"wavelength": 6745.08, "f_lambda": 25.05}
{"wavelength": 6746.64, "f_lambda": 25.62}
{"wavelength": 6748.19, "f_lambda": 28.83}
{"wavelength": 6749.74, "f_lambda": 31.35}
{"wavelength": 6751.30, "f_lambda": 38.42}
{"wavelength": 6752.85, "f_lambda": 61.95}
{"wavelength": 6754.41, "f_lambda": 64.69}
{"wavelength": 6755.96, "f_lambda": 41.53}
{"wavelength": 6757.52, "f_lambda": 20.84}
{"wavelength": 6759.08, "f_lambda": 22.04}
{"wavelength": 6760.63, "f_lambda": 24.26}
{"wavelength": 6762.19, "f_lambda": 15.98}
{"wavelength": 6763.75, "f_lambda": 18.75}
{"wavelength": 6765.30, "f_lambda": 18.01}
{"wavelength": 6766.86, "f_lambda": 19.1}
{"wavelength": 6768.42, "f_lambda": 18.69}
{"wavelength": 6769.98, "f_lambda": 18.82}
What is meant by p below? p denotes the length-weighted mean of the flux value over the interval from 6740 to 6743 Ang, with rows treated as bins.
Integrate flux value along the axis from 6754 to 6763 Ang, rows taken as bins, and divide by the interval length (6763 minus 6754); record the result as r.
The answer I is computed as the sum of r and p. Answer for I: 49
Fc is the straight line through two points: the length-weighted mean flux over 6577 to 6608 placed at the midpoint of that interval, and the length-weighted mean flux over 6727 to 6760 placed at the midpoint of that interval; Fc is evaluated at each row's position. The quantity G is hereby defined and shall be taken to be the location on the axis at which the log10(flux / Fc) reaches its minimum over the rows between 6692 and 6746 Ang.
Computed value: 6738.87 Ang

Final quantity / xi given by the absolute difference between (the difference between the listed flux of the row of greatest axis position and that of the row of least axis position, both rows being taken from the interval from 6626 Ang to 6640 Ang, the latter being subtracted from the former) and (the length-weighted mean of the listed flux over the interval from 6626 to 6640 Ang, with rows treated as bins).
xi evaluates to 24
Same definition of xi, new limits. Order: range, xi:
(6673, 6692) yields 18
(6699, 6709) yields 21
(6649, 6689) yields 21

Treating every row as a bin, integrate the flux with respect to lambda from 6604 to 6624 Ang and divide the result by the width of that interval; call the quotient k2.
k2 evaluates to 19.7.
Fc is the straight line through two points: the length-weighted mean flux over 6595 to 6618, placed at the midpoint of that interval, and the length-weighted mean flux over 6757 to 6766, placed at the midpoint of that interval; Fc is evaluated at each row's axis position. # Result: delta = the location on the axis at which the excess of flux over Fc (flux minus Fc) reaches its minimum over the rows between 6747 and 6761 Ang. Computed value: 6757.52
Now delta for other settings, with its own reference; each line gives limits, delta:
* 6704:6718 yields 6714.09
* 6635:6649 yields 6646.41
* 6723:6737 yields 6731.12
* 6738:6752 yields 6738.87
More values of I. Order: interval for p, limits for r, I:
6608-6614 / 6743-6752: 49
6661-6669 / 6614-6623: 41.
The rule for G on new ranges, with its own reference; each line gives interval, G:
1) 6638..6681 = 6654.07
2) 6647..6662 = 6654.07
